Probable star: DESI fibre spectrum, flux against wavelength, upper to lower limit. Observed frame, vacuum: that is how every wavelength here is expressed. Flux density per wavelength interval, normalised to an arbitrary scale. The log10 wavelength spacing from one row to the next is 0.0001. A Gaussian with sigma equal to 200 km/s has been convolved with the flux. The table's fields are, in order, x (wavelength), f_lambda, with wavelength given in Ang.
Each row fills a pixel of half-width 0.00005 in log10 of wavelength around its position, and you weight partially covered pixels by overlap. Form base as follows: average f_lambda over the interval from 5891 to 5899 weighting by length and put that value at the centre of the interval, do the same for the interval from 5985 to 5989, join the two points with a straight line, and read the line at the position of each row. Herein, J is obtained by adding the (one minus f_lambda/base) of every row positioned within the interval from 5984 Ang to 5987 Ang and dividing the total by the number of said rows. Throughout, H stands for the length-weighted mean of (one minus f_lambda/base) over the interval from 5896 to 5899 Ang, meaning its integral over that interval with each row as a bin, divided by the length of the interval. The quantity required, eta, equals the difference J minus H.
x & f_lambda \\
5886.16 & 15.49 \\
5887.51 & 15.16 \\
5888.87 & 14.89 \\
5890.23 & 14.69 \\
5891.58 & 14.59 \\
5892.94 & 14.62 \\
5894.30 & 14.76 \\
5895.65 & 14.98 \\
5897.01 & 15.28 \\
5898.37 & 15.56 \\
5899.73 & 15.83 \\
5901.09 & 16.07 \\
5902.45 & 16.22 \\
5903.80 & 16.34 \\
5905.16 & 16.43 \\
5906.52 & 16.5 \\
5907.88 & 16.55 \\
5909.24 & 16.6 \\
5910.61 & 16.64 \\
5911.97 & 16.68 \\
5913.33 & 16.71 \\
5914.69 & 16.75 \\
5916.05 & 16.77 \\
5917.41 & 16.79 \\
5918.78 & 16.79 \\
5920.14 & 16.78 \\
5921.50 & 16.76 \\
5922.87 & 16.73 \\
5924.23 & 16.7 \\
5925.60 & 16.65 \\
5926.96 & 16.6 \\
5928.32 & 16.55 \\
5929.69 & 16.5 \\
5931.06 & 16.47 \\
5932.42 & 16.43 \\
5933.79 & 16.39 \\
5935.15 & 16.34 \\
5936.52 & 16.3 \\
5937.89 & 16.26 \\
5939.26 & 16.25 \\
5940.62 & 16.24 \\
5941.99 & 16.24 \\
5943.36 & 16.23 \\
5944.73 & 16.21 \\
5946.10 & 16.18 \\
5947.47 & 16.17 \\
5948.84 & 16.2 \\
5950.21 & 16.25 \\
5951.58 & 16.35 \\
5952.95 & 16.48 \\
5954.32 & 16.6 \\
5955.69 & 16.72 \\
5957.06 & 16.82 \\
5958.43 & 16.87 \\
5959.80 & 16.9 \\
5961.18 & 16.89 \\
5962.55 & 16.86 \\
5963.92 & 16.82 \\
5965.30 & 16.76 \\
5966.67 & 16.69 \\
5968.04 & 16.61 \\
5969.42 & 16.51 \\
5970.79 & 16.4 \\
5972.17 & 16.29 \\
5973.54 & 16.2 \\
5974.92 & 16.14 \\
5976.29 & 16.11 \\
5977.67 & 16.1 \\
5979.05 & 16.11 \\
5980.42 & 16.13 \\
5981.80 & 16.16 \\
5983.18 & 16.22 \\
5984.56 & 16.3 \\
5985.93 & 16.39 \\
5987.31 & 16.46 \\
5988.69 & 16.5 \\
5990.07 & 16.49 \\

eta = 0.030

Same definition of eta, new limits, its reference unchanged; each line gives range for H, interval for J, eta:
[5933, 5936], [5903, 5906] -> -0.035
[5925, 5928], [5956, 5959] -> 0.020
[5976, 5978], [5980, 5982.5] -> 0.002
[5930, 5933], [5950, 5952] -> 0.031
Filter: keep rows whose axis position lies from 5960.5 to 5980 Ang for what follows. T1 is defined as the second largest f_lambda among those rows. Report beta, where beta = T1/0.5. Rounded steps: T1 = 16.86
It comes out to 33.7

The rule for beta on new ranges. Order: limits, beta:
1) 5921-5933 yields 33.5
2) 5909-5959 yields 33.6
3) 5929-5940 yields 32.9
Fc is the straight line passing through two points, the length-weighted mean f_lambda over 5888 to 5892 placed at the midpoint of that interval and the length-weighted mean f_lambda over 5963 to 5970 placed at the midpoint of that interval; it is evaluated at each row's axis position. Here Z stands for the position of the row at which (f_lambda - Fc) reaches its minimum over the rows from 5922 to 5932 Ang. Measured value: 5931.06 Ang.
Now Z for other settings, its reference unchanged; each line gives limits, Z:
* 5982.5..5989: 5983.18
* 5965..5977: 5976.29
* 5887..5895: 5892.94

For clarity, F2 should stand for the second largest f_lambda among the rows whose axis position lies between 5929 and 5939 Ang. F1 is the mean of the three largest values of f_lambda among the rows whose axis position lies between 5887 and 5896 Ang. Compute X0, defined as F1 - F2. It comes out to -1.5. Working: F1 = 15.0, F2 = 16.47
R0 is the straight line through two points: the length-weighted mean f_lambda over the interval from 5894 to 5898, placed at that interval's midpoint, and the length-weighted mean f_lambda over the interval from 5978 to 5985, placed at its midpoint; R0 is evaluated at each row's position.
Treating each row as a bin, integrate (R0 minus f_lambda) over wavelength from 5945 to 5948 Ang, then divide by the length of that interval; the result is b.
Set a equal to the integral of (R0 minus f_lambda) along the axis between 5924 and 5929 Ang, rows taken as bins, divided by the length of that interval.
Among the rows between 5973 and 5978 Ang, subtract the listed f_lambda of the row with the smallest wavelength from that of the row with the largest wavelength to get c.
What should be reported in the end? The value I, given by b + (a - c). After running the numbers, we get -1.5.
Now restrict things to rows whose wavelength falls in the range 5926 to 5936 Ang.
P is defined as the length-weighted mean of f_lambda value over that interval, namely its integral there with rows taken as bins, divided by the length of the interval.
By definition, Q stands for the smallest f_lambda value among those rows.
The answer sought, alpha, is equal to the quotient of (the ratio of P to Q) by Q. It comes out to 0.0617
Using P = 16.5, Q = 16.34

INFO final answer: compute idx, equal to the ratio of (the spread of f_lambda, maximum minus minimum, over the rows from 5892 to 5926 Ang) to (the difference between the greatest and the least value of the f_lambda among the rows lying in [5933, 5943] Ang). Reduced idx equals 14.5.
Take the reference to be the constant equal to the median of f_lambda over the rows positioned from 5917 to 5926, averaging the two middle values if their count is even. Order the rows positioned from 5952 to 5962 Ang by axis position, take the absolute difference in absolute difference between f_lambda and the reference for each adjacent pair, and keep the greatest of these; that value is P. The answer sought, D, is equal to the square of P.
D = 0.0144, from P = 0.120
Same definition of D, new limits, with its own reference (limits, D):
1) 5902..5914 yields 0.0144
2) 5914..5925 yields 0.0009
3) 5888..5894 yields 0.0400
